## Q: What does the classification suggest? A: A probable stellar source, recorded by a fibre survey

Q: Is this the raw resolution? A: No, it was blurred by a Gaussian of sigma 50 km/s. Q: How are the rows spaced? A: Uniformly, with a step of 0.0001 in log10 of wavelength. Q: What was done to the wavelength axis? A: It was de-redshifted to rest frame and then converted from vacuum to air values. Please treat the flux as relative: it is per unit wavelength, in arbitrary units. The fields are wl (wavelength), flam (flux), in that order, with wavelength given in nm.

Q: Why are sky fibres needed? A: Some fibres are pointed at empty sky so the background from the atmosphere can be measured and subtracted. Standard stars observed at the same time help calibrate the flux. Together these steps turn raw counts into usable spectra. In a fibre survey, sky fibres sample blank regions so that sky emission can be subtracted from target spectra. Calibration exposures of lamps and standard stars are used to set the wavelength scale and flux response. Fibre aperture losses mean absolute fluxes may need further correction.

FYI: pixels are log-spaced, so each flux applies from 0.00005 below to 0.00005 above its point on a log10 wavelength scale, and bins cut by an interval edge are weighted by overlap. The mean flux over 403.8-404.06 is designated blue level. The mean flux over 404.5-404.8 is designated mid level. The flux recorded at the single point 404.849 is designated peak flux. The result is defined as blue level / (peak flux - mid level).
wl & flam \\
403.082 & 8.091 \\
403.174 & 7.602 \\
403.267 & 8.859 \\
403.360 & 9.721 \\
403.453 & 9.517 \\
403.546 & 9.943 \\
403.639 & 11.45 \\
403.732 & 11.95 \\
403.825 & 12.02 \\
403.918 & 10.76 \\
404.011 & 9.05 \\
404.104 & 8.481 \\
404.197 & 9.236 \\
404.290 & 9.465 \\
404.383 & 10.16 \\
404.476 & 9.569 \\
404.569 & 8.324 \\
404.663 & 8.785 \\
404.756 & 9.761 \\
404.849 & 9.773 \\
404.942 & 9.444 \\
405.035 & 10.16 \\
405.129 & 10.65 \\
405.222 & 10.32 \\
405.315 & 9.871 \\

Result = 13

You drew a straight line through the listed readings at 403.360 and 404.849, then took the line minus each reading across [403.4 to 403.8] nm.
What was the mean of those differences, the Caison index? -1.0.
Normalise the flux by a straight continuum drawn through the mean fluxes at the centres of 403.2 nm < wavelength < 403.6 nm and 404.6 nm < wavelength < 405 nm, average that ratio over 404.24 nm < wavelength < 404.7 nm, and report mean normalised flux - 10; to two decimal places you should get -9.02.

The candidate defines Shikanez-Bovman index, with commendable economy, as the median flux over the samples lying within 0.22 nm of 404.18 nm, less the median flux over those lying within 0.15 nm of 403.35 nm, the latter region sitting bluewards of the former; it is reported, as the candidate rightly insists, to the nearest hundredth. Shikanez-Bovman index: -0.28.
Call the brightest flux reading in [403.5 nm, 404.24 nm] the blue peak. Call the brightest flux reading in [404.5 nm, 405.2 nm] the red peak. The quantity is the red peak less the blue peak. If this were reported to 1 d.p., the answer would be -1.4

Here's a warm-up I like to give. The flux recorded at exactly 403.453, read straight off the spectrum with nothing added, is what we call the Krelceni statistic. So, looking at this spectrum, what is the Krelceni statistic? 9.517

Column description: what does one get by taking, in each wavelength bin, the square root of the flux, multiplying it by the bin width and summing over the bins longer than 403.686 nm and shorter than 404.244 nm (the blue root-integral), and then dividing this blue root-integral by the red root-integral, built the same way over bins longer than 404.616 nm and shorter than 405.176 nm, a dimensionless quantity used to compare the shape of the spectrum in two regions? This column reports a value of 1.02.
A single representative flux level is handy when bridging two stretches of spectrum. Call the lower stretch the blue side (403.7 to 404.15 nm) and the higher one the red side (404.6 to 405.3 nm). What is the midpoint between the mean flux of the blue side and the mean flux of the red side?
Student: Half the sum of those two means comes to 10.1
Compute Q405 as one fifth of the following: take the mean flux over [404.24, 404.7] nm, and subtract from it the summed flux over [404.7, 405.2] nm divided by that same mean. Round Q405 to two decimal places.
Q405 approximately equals 0.78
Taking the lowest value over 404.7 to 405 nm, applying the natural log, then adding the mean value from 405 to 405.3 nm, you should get 12.6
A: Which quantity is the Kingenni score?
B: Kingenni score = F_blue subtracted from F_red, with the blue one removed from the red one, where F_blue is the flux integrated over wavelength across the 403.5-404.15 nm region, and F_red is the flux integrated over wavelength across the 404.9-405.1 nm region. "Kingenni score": -5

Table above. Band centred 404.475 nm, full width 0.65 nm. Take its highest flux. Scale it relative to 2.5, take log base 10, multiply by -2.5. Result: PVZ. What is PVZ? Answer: -1.52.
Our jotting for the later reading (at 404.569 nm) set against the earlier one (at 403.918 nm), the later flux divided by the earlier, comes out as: 0.77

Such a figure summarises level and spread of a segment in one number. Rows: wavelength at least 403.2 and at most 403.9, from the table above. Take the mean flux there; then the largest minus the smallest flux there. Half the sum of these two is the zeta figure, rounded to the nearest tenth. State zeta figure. 6.8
